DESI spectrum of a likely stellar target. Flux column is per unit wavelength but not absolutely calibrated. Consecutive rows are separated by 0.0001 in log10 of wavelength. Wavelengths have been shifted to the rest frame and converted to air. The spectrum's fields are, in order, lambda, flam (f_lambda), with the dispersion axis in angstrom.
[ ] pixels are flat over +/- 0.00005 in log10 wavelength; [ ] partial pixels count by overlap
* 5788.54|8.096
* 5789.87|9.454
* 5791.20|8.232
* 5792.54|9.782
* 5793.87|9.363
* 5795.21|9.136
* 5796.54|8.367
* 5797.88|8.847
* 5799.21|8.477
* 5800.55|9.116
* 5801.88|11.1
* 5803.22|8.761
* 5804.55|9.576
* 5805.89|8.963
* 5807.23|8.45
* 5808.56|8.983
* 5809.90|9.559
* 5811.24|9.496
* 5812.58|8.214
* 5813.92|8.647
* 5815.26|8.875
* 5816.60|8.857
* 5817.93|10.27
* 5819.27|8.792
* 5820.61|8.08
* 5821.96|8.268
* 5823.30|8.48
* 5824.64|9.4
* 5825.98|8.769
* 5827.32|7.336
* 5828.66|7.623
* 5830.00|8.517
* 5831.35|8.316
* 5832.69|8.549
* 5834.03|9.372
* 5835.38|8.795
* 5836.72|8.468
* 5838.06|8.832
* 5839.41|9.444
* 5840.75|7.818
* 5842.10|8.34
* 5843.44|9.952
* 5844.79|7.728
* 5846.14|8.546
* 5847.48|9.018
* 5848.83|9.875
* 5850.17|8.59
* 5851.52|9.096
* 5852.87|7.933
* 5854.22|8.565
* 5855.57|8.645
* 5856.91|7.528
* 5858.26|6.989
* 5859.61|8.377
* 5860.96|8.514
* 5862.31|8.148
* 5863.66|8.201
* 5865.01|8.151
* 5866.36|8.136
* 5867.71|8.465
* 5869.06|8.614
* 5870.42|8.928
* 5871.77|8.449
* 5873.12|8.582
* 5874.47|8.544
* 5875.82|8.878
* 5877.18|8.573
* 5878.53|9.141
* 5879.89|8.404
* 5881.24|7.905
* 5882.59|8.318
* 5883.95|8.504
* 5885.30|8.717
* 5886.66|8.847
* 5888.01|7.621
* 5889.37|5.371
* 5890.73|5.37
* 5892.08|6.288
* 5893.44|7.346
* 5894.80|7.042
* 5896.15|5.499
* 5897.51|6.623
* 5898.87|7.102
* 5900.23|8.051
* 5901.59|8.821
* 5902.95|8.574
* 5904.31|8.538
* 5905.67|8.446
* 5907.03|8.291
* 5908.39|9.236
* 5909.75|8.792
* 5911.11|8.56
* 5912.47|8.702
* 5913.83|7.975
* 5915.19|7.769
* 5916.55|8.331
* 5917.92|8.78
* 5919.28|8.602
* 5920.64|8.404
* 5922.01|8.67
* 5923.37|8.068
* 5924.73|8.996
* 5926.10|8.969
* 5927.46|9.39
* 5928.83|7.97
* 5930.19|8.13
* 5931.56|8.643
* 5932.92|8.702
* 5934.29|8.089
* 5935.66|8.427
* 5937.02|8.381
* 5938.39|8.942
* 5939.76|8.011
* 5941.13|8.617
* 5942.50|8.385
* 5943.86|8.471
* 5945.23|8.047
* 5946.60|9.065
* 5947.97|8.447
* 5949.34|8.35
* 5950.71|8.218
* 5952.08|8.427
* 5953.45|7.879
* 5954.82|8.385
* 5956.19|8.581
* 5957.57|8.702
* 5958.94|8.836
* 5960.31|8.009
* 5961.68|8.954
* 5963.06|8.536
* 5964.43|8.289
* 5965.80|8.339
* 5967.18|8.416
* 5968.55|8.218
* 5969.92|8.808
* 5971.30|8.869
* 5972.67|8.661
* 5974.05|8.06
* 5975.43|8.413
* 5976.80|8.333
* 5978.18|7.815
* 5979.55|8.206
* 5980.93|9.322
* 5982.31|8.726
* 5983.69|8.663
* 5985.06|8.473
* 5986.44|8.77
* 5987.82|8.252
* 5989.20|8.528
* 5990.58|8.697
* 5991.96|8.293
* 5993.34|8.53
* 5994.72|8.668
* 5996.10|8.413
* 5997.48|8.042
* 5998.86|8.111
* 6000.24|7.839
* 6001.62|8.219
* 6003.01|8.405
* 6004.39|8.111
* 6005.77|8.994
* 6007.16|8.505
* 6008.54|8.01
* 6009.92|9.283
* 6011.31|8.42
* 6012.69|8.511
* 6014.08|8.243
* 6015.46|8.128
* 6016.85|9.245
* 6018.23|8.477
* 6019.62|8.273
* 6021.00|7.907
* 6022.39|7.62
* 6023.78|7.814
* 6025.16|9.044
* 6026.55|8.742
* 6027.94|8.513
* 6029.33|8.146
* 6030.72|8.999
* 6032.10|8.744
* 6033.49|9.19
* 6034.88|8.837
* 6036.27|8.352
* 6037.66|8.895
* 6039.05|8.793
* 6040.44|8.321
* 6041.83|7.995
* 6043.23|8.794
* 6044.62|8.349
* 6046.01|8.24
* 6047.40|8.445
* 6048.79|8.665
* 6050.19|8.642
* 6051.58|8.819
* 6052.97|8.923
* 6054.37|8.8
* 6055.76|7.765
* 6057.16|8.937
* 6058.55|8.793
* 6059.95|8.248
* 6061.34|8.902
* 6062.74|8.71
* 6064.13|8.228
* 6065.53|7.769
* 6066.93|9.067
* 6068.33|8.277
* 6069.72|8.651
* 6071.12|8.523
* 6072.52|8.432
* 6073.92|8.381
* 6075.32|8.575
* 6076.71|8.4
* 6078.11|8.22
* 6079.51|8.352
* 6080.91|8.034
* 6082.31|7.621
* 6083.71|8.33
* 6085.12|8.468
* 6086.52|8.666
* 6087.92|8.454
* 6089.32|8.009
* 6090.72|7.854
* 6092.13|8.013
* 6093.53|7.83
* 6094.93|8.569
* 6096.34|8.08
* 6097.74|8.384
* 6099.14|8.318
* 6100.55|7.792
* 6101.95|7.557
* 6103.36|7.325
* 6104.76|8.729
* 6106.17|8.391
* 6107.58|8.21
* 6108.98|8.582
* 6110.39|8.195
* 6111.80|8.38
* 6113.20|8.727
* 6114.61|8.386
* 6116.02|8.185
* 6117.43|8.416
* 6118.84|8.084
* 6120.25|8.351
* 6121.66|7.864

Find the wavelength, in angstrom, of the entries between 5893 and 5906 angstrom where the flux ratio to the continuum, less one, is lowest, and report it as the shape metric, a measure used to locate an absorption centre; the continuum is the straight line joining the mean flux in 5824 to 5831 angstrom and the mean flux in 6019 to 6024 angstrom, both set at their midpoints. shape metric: 5896.15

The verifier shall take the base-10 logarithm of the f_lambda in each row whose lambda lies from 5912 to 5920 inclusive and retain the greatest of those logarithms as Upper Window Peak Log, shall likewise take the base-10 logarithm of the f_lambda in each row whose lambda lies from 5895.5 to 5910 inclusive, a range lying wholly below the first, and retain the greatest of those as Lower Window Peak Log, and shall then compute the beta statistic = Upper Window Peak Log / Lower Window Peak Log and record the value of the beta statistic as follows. 0.98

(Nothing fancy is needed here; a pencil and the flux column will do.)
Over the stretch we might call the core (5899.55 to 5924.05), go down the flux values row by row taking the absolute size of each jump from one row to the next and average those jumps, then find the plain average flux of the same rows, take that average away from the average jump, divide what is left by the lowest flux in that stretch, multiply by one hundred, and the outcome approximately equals -104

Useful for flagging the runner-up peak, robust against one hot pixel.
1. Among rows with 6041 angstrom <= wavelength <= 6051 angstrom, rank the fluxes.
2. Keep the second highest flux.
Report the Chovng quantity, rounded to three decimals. 8.665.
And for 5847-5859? 9.096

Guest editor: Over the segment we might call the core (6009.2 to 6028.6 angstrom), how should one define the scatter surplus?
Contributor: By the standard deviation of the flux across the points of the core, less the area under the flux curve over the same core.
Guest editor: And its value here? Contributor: -163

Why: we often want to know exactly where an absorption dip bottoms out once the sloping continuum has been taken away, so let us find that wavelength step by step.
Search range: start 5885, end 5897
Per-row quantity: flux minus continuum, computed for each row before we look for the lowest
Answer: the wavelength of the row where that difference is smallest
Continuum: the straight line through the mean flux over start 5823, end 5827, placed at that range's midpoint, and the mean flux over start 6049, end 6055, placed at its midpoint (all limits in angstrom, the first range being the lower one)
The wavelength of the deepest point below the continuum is 5890.73 angstrom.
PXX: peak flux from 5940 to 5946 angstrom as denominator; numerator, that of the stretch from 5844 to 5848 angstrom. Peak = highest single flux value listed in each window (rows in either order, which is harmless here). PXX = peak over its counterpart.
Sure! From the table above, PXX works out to 1.047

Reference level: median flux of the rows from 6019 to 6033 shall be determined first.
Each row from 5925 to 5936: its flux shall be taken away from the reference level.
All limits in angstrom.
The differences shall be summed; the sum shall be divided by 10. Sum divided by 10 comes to -0.12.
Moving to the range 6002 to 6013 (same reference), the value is -0.11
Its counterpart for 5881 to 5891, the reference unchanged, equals 0.65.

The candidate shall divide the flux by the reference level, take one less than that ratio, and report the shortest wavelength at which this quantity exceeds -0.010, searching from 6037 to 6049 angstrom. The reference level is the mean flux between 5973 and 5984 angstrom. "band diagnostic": 6037.66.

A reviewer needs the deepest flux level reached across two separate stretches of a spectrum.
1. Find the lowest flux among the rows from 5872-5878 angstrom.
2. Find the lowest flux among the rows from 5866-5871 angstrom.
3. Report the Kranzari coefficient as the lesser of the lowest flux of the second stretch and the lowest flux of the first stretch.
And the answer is 8.14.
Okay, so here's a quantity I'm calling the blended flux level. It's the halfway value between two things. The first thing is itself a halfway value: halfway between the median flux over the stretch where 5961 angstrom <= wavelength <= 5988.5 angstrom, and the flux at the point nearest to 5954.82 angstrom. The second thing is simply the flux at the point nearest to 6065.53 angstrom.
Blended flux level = 8.1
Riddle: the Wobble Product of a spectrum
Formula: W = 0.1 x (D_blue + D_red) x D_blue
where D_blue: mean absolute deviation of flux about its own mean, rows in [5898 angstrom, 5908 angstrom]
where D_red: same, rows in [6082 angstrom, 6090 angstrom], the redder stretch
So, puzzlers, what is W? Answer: 0.027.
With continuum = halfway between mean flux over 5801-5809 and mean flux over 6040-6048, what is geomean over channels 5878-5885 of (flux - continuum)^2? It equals 0.21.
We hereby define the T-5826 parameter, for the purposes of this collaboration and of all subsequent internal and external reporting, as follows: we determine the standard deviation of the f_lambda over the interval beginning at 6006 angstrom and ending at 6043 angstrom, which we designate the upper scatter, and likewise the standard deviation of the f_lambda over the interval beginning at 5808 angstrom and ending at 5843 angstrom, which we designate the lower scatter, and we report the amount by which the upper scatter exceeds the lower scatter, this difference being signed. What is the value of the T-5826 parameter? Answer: -0.2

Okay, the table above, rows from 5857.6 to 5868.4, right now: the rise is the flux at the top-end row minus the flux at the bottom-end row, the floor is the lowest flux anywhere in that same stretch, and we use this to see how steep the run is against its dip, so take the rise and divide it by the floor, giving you 0.21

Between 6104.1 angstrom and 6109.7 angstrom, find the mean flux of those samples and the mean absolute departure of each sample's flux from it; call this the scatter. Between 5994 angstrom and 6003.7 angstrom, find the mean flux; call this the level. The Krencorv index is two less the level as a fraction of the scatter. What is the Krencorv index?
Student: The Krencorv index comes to -44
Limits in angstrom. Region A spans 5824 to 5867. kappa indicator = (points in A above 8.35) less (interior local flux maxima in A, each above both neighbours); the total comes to 10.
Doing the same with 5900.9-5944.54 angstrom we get 13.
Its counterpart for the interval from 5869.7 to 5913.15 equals 12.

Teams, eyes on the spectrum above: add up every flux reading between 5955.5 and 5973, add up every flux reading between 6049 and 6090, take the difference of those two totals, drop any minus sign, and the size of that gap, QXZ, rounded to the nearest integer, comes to 134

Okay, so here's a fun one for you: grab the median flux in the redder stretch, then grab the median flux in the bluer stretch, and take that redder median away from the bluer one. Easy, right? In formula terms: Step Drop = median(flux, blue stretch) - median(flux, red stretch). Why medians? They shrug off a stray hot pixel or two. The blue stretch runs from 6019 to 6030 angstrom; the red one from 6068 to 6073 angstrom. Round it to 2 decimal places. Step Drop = -0.27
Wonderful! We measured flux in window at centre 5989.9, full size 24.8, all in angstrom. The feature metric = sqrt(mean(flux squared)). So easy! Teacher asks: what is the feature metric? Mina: 8.43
